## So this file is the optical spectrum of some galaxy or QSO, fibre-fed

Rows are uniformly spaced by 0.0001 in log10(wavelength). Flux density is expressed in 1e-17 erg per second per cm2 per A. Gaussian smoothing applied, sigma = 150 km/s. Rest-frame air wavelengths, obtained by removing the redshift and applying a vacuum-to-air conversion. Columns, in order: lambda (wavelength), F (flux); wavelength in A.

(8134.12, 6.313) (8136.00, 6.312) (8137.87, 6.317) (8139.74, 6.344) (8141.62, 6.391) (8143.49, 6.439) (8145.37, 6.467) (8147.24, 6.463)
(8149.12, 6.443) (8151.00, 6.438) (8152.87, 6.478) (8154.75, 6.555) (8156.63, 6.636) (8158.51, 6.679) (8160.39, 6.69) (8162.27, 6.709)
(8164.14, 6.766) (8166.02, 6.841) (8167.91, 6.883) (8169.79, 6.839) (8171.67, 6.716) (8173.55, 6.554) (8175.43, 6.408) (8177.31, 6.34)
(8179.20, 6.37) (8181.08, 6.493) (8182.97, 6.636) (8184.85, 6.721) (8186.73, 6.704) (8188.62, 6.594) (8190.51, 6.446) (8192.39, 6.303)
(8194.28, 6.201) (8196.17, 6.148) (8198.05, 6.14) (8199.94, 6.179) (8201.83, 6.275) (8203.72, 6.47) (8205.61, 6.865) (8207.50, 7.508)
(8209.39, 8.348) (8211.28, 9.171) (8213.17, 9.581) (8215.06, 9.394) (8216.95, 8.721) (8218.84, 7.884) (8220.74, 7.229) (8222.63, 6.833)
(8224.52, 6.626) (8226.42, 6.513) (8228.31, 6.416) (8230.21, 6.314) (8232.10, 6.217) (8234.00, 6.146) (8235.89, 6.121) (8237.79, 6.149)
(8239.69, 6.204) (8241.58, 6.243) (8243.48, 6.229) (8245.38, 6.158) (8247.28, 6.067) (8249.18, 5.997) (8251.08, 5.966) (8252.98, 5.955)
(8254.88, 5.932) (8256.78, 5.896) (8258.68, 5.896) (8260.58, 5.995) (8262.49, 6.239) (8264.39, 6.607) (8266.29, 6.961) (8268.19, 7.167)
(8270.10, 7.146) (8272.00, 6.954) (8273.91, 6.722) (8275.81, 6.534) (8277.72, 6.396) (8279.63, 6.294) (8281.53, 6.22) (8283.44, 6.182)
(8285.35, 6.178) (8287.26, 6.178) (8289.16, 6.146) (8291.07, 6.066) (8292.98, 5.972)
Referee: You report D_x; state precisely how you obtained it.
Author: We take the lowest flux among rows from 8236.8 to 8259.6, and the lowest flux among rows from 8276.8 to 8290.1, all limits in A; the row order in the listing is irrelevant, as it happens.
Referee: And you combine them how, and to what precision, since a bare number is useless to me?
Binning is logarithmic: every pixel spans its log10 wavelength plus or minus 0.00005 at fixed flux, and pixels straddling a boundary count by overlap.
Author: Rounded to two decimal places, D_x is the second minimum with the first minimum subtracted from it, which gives 0.25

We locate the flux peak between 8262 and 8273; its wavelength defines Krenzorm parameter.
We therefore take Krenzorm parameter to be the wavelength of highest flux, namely 8268.19 A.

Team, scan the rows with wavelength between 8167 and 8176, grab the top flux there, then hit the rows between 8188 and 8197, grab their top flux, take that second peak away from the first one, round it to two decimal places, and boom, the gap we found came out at 0.29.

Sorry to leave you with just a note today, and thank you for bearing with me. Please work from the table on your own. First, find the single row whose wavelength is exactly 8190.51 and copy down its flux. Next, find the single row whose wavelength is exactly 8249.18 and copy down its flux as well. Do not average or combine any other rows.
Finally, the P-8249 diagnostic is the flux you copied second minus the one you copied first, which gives -0.4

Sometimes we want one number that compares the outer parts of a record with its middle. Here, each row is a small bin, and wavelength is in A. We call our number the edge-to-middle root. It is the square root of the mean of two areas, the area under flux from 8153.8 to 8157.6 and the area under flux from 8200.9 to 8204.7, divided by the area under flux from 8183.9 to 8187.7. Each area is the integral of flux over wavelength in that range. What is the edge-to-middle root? 0.98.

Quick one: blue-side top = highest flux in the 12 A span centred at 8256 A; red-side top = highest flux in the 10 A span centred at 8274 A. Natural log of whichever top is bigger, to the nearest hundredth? 1.97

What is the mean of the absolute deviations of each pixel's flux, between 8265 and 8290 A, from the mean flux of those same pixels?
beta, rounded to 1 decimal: 0.3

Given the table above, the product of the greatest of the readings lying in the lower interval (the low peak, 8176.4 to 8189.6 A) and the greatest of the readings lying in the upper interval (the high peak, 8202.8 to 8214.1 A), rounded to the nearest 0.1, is 64.4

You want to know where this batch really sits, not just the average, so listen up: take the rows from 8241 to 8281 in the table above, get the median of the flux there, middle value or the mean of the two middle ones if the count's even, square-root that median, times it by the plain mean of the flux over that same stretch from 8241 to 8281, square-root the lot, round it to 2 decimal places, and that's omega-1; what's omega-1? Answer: 3.98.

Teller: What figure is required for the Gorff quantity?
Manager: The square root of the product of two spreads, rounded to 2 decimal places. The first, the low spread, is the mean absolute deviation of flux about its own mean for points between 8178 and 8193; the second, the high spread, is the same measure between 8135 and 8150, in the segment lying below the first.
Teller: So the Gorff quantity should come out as 0.09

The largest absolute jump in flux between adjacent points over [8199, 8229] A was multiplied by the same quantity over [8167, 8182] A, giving 0.14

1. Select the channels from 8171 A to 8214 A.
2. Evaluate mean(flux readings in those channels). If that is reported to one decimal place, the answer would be 6.8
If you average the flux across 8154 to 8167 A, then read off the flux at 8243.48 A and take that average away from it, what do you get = -0.47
